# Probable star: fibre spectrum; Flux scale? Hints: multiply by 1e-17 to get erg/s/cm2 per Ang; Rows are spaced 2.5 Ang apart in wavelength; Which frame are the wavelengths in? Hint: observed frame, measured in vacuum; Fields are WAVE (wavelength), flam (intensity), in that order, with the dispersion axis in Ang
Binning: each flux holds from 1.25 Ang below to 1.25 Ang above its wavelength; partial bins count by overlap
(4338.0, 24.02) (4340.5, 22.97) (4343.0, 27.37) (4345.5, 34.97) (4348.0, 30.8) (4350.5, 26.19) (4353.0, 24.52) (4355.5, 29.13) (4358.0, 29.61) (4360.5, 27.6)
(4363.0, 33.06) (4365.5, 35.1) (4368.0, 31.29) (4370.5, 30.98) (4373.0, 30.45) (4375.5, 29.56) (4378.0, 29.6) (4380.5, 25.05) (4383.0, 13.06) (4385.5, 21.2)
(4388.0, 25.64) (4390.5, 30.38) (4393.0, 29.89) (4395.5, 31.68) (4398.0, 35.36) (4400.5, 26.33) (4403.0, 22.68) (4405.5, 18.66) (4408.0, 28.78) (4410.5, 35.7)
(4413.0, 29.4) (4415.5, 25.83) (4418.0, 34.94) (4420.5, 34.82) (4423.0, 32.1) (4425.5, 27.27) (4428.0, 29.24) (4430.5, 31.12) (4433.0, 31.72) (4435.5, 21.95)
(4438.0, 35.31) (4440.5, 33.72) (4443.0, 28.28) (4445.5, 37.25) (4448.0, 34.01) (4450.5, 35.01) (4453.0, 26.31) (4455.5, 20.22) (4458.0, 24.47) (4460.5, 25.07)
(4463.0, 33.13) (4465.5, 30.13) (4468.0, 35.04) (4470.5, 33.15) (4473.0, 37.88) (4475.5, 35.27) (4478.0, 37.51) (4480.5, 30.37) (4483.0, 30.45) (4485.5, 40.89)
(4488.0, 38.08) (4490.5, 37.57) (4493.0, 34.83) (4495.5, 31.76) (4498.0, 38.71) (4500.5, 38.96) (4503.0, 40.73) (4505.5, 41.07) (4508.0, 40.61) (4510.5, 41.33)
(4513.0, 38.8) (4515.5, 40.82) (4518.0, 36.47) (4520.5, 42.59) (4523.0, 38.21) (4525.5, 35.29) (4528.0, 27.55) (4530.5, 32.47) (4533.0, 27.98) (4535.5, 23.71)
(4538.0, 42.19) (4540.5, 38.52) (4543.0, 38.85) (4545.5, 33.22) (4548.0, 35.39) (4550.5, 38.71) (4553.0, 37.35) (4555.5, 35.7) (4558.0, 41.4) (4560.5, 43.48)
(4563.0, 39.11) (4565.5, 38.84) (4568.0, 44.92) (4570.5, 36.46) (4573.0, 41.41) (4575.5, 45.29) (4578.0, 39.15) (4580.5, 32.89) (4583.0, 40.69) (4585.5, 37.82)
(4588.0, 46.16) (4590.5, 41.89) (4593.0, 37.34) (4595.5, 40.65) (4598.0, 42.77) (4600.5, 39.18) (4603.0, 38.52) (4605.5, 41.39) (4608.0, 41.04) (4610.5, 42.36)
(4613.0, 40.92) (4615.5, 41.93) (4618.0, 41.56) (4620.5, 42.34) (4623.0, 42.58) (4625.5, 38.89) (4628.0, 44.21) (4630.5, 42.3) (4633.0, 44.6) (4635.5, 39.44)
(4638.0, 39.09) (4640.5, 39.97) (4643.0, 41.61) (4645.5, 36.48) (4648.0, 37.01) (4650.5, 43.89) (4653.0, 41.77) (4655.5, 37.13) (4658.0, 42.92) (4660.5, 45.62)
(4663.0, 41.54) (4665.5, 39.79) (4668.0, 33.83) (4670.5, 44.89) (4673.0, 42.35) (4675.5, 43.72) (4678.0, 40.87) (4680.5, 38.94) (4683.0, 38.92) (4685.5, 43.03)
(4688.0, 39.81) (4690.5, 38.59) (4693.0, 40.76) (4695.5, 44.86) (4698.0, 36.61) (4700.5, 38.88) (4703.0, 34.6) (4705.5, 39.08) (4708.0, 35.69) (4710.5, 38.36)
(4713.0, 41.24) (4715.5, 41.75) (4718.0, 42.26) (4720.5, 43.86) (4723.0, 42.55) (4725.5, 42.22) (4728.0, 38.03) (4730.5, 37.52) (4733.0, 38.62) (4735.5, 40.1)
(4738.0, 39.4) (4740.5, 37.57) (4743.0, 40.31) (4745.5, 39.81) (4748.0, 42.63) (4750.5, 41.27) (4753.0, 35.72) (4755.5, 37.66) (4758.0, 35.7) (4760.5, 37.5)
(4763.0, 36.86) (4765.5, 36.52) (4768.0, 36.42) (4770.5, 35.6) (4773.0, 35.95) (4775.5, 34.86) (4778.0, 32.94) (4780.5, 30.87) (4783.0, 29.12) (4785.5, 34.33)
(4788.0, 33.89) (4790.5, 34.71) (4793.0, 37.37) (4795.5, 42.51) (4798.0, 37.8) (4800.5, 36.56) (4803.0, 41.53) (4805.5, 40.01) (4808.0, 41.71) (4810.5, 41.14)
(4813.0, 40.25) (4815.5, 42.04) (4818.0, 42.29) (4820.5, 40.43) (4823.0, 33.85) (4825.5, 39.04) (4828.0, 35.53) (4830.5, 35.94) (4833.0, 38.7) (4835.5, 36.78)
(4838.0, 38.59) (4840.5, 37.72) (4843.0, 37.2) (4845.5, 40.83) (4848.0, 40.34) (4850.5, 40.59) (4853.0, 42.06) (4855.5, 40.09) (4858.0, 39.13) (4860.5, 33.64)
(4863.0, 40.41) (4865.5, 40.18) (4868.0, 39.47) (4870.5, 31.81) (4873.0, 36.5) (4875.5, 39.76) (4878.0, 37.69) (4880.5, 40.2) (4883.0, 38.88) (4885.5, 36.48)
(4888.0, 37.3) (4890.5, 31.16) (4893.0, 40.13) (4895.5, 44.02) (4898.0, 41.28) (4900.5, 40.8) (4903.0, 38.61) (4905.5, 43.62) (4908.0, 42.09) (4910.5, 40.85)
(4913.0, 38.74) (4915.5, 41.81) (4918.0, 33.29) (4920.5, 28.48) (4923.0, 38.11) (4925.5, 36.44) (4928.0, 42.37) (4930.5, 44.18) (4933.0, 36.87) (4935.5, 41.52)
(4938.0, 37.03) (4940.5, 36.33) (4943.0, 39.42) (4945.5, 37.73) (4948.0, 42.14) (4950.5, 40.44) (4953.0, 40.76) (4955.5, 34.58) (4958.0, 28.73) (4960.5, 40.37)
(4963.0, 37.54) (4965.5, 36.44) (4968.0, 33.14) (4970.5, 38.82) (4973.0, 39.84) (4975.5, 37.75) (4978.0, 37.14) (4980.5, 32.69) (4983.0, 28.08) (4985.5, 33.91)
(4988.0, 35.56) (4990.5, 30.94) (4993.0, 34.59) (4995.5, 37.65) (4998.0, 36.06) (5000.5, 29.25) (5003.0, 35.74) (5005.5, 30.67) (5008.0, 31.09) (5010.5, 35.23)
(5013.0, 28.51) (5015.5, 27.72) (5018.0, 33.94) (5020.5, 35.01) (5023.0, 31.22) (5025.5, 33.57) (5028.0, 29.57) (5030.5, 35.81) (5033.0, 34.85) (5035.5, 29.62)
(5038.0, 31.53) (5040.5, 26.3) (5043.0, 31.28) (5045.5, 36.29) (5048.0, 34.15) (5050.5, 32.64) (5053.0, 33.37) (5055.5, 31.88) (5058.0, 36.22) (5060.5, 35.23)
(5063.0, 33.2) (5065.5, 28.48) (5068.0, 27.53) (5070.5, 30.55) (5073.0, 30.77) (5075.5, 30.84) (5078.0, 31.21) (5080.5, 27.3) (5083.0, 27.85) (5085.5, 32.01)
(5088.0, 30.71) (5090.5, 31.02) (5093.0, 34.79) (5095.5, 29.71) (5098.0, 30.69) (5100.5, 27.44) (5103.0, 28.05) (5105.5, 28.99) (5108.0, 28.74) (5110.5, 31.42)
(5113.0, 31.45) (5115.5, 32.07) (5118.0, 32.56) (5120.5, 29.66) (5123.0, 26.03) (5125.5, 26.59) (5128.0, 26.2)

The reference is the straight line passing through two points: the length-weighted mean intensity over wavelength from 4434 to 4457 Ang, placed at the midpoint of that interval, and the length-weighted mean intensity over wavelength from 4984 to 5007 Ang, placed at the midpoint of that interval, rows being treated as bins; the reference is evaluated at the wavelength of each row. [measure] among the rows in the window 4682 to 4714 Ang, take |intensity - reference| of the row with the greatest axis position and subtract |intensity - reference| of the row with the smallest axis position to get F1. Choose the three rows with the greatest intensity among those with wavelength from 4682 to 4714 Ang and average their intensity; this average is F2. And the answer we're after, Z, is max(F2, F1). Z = 43.0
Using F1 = 2.1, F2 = 43.0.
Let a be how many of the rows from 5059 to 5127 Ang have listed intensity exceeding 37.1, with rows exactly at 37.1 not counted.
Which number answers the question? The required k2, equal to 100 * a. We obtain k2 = 0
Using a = 0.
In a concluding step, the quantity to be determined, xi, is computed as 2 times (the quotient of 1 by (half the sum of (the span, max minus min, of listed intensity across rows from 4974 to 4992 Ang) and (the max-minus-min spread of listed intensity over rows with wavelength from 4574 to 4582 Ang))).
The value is 0.18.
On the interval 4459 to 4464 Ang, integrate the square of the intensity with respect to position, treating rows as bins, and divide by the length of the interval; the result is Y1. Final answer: 838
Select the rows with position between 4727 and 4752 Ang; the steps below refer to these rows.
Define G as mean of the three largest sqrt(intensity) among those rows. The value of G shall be 6.43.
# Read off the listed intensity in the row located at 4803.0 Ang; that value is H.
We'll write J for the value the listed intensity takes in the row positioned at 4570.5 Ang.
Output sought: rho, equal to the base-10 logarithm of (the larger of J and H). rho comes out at 1.62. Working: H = 41.53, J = 36.46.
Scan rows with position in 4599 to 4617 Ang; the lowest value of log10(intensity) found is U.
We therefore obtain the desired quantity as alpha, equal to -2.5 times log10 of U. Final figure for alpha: -0.50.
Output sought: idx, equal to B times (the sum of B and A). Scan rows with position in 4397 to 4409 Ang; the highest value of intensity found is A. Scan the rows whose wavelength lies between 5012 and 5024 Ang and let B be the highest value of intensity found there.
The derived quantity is 2464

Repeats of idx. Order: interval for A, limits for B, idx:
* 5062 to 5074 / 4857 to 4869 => 2975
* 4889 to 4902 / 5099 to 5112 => 2370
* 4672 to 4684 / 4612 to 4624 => 3675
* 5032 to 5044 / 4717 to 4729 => 3452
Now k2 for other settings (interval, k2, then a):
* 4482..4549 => 1600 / 16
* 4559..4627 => 2500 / 25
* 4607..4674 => 2400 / 24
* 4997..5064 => 0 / 0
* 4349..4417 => 0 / 0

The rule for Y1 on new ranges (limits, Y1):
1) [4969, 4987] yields 1270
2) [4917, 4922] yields 977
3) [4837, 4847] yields 1494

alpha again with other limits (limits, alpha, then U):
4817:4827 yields -0.46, 1.53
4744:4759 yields -0.48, 1.55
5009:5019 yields -0.40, 1.44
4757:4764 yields -0.48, 1.55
